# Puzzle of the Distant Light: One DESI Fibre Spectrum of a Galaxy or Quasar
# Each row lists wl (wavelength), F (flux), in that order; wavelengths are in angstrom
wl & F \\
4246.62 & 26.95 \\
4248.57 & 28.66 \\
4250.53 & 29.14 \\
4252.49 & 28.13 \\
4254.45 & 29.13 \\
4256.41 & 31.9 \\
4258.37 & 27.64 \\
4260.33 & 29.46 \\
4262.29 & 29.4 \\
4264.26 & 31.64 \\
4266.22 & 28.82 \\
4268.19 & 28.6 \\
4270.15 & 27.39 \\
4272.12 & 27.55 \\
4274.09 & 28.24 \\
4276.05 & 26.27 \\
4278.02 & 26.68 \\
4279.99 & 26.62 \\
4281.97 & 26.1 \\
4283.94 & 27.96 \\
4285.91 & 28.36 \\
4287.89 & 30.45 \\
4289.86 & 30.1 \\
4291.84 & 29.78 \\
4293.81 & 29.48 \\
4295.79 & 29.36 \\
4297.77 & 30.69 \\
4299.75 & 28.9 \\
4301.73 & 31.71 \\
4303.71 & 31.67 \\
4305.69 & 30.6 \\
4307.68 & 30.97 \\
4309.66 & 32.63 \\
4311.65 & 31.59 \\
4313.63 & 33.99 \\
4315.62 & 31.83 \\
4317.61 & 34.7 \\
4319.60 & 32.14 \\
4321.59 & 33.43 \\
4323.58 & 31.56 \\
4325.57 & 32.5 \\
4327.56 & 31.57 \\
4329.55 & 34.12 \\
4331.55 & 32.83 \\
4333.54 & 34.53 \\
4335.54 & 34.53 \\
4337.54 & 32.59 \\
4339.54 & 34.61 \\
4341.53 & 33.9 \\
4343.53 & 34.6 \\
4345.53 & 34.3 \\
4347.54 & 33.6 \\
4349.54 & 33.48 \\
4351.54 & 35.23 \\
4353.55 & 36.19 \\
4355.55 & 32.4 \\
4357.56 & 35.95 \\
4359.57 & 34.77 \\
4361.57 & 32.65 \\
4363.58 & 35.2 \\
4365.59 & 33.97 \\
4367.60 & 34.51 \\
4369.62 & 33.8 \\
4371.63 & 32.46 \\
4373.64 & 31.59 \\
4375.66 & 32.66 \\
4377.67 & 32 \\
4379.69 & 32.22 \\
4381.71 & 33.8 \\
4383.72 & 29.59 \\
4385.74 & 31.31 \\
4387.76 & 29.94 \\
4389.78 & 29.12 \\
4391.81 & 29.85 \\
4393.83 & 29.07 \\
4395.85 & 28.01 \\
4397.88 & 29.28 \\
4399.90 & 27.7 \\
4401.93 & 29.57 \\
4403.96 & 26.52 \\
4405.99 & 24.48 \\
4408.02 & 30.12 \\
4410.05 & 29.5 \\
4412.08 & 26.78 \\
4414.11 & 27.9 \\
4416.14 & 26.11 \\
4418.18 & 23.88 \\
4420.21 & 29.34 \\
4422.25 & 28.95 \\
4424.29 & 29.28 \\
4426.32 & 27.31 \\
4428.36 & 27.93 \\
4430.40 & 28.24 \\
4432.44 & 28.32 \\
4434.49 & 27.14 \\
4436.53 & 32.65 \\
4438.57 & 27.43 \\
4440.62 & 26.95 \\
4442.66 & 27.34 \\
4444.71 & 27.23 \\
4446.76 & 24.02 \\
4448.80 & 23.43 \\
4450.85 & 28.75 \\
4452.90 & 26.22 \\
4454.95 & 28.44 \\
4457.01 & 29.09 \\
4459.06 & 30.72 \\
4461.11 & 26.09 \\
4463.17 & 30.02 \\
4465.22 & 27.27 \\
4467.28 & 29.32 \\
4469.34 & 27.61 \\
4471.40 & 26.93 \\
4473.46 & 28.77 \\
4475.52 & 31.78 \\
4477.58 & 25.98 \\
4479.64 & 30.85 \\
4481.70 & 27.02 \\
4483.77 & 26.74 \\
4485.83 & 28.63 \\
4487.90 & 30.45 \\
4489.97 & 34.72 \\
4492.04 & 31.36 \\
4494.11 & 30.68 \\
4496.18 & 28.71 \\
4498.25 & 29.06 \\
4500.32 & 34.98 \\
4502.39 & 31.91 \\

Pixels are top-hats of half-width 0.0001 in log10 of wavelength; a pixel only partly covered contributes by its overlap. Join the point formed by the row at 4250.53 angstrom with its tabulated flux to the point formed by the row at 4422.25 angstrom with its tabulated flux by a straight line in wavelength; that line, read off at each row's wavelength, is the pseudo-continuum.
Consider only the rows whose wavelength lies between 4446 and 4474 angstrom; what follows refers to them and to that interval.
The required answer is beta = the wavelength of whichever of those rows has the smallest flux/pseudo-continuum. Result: 4448.80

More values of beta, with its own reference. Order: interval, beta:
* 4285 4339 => 4285.91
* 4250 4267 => 4258.37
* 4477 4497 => 4477.58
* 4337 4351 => 4337.54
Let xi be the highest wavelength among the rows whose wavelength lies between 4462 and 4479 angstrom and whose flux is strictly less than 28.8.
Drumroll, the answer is 4477.58 angstrom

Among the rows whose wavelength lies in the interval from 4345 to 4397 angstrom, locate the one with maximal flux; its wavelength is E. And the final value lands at 4353.55 angstrom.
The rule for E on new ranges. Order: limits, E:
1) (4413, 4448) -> 4436.53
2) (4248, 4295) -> 4256.41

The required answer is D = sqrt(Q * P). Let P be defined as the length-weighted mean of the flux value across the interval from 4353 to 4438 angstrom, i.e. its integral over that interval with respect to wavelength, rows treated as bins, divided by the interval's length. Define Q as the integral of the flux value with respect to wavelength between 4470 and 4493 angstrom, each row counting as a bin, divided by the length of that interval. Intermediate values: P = 30.2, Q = 29.3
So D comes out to 29.8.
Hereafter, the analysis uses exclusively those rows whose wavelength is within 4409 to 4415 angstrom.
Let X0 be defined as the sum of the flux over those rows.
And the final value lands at 84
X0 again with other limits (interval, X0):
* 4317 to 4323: 100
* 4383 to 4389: 91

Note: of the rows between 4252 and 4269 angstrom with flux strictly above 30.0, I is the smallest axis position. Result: 4256.41 angstrom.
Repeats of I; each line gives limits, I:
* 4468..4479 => 4475.52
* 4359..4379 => 4359.57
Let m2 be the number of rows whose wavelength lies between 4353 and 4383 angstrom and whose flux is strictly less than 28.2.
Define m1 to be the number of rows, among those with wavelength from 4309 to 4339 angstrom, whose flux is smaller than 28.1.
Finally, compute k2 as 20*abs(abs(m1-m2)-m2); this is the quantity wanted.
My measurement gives 0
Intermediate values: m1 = 0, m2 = 0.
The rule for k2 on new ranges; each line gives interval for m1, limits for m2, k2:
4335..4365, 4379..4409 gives 0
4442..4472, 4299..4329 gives 180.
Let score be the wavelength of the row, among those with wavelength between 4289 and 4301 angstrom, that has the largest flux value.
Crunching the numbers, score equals 4297.77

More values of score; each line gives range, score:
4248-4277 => 4256.41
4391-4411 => 4408.02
